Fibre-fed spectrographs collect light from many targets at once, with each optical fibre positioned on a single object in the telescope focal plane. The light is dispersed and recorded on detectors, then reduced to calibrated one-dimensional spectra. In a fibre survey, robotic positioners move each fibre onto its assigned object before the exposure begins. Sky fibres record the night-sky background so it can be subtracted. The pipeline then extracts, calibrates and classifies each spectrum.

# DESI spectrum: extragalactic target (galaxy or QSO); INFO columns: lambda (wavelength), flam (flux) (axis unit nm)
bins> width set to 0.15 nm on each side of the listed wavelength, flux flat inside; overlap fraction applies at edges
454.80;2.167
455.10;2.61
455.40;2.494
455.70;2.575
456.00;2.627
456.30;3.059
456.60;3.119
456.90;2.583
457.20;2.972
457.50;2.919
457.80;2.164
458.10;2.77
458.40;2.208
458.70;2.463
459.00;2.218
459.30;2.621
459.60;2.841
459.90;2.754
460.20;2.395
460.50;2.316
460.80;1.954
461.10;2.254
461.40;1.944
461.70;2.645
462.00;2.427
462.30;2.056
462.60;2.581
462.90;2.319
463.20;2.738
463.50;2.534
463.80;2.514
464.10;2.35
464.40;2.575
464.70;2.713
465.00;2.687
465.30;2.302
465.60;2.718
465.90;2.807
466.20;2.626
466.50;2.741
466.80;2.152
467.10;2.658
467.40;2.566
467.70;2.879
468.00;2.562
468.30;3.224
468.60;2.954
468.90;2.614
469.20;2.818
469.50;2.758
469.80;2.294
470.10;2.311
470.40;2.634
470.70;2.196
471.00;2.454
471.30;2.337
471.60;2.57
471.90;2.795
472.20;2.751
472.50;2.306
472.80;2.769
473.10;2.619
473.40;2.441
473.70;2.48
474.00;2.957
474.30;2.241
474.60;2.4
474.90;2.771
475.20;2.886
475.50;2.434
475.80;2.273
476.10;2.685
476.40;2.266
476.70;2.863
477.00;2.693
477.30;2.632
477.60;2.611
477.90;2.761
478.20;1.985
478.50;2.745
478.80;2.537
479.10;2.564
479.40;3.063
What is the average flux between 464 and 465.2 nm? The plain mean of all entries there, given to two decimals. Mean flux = 2.58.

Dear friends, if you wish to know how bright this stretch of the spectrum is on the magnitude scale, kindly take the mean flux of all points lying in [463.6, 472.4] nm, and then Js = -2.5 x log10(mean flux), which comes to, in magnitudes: -1.04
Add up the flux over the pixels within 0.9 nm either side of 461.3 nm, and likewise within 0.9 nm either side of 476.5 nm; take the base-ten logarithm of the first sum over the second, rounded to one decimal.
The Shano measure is -0.1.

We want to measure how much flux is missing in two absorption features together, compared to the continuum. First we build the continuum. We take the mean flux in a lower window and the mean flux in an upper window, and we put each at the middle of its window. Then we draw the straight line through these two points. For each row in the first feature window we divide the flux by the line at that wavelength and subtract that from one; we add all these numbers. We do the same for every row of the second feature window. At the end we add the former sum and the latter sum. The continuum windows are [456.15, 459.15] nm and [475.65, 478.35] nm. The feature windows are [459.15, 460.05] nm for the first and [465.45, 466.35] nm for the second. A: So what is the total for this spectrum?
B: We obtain -0.26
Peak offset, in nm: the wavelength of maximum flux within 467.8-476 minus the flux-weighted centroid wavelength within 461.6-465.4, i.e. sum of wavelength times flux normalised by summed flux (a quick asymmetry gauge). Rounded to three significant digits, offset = 4.78 nm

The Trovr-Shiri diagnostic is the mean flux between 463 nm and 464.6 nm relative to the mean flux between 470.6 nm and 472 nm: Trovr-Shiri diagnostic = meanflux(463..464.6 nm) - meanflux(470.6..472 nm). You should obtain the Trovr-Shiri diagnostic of 0.07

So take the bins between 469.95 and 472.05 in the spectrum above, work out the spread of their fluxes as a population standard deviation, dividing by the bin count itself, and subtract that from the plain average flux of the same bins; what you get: 2.28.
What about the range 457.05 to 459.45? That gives 2.24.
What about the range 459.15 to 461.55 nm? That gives 2.07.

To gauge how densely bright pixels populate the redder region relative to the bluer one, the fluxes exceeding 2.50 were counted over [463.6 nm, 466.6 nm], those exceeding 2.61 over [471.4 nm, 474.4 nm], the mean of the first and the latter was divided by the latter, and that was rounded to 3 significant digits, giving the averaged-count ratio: 1.30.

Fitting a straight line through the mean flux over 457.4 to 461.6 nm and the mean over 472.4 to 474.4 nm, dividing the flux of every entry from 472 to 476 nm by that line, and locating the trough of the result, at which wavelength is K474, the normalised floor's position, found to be 474.30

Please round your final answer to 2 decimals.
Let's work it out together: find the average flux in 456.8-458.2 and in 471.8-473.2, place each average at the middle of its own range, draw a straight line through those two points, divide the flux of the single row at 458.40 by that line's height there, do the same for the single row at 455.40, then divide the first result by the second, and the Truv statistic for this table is 0.89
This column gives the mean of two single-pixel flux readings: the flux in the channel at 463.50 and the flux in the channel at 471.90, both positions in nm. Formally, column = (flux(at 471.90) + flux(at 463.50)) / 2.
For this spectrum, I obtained 2.7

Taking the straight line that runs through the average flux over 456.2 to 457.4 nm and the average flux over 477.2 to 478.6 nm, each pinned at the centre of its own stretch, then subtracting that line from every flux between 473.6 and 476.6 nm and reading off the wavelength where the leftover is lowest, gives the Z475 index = 474.30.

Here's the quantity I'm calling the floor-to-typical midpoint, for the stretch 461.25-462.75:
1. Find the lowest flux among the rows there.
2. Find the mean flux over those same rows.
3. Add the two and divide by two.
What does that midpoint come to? 2.14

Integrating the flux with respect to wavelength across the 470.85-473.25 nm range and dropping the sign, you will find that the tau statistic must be 6.18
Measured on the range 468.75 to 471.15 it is 6.02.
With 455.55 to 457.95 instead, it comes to 6.61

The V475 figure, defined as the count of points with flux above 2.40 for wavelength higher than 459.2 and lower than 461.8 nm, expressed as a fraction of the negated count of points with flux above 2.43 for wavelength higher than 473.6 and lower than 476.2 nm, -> -0.67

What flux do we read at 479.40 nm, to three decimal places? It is 3.063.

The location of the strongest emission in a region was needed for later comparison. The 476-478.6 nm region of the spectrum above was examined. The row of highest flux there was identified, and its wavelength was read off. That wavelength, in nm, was 476.70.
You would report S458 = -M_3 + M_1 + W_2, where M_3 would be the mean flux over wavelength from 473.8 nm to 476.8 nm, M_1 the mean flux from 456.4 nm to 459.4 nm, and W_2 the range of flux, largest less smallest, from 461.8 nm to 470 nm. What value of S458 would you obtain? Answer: 1.2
